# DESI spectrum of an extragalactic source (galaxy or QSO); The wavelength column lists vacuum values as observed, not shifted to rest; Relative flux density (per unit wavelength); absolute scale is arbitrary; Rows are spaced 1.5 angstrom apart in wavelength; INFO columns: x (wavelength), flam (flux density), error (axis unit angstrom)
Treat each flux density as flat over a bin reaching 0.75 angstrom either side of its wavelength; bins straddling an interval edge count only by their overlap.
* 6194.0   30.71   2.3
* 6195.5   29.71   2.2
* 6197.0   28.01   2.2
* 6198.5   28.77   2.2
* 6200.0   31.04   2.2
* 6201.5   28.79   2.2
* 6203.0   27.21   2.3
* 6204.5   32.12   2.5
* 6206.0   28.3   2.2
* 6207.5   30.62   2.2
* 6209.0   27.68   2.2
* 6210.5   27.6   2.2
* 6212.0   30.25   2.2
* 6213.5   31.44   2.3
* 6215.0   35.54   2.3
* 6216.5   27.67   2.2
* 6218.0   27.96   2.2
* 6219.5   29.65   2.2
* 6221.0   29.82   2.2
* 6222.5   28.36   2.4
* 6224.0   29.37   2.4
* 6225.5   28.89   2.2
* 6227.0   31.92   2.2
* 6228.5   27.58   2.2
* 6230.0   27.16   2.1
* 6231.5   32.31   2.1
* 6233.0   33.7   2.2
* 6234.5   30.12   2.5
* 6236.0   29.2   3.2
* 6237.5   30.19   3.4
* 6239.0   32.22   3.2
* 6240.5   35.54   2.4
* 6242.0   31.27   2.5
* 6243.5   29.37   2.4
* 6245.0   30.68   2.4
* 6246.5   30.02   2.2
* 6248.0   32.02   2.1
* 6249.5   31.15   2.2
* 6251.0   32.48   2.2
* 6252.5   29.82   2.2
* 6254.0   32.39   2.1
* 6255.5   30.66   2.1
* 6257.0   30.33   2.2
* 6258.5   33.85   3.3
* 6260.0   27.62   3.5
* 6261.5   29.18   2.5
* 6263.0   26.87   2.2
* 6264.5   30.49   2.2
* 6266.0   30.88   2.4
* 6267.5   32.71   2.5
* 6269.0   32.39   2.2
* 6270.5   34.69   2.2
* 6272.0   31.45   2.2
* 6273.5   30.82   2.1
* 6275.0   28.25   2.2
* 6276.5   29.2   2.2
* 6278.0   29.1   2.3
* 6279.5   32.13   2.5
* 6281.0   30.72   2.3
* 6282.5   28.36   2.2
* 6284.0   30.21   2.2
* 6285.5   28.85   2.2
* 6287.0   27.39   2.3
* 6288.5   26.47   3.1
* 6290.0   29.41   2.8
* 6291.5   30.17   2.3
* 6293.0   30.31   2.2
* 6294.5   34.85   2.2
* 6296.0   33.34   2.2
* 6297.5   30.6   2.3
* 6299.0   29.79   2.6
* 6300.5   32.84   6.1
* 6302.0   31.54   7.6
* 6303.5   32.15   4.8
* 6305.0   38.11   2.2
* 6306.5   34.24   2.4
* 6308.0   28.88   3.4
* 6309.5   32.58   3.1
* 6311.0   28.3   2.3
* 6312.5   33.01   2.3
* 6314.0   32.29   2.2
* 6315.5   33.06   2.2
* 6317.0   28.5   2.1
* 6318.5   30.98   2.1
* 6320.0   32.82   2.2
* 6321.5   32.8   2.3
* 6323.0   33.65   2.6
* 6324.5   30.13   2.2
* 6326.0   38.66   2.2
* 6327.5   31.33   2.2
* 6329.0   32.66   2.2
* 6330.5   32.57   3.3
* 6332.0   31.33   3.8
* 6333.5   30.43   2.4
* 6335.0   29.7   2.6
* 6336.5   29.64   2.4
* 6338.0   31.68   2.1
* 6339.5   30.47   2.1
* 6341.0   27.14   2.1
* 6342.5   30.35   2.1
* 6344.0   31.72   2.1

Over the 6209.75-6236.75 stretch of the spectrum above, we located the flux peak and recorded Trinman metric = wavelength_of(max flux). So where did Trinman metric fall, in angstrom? 6215.0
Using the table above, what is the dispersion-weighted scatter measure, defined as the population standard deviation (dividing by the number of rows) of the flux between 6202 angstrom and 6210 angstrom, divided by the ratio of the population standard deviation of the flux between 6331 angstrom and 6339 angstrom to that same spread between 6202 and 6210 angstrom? 4.2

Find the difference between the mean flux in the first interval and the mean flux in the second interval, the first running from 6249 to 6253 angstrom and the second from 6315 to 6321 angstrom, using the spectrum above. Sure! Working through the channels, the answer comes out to 0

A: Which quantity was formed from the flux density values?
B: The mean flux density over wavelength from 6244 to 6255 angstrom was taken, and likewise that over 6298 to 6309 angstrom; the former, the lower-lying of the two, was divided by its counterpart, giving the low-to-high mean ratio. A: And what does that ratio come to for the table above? 0.96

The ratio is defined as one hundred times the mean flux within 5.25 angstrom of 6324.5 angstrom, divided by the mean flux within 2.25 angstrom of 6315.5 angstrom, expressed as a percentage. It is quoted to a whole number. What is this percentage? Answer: 106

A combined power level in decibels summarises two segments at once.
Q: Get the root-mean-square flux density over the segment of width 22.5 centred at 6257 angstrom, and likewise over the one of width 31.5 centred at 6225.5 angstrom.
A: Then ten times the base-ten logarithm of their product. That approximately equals 29.7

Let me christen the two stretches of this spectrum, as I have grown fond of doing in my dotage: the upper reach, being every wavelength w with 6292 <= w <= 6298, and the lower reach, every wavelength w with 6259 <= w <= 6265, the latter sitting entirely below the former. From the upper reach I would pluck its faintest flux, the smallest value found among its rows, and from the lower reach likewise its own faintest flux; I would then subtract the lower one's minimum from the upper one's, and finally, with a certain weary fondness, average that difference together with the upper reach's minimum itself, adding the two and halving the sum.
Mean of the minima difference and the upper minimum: 16.9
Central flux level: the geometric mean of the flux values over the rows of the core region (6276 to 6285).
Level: 29.9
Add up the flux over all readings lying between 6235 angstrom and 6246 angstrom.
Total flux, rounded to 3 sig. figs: 218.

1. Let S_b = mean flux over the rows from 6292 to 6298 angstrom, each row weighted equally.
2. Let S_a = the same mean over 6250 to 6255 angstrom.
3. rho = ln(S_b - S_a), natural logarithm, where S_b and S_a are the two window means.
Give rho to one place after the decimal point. -0.3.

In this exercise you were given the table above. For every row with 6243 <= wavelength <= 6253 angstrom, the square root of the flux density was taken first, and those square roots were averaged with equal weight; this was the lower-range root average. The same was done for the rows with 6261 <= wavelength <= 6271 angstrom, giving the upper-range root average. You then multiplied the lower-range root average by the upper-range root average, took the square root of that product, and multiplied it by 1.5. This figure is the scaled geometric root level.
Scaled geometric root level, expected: 8.34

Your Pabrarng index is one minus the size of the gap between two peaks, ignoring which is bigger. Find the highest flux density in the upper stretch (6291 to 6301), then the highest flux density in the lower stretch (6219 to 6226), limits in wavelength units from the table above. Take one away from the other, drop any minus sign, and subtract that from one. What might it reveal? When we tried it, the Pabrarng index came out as -4.0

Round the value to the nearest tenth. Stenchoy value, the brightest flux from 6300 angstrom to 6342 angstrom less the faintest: 11.5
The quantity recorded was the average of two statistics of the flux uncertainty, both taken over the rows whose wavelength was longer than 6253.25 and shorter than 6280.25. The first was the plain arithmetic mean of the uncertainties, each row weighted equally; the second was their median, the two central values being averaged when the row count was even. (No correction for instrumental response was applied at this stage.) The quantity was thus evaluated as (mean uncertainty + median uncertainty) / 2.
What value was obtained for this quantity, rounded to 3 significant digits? 2.29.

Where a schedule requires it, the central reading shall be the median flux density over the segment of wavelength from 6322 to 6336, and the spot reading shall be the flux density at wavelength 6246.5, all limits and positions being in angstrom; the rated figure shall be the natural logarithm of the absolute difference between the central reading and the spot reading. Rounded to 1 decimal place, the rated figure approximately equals 0.3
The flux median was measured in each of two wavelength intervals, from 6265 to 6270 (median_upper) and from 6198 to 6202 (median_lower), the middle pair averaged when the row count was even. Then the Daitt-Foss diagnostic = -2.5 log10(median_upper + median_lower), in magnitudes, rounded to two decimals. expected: -4.47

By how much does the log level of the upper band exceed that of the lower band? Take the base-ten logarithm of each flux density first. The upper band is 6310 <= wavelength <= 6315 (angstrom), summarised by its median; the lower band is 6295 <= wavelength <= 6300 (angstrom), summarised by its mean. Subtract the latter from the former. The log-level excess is 0.01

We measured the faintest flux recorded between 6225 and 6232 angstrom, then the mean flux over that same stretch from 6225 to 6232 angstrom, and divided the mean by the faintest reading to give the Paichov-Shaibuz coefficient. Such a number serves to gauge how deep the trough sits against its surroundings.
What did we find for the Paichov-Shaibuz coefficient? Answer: 1.09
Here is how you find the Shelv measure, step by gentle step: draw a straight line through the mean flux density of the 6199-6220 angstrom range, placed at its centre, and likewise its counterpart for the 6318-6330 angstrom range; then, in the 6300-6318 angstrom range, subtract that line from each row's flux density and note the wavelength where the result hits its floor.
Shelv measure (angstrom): 6311.0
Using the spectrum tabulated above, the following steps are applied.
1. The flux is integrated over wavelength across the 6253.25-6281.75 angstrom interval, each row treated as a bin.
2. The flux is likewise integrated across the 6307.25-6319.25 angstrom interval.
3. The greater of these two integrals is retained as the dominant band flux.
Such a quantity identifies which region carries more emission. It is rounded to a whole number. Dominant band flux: 876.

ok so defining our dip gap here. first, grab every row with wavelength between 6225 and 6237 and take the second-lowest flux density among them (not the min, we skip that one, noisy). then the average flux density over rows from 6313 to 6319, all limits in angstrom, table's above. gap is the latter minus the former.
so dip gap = 4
